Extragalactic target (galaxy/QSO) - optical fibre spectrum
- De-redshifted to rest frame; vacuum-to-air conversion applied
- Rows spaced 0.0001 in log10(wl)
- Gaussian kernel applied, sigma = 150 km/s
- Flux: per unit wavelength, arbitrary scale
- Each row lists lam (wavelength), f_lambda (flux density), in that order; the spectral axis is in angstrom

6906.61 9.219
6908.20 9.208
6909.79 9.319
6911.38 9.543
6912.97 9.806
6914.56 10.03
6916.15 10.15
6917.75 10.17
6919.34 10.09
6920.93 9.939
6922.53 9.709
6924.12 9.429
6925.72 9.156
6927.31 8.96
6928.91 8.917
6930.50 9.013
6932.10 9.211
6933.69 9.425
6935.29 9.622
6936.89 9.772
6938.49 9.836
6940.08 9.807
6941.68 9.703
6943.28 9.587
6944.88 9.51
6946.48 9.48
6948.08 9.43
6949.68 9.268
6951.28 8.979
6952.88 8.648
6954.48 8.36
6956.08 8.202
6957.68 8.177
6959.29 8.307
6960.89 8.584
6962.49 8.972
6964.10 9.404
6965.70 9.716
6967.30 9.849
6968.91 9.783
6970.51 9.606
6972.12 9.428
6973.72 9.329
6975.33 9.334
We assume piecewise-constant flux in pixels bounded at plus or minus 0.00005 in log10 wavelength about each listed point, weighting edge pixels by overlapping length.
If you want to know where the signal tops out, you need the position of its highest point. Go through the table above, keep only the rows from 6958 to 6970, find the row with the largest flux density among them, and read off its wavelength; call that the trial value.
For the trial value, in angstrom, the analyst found 6967.30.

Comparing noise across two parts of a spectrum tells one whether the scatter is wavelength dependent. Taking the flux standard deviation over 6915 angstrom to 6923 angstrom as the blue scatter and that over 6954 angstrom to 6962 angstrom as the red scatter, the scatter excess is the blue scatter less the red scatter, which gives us 0.0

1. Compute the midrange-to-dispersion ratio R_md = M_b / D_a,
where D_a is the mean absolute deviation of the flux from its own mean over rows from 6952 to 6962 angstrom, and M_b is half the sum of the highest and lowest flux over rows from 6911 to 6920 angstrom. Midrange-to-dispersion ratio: 63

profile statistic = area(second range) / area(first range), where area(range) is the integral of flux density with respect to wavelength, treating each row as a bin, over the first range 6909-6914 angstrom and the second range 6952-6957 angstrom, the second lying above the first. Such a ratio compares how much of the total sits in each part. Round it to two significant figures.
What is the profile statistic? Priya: 0.88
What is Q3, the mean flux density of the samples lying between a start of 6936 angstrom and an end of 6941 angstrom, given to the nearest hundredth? 9.80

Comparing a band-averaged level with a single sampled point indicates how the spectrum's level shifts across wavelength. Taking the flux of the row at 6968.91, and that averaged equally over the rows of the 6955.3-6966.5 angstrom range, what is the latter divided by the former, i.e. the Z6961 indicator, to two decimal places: 0.90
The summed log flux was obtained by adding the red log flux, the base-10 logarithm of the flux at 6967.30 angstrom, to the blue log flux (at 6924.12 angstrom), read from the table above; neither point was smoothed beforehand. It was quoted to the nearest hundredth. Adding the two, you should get 1.97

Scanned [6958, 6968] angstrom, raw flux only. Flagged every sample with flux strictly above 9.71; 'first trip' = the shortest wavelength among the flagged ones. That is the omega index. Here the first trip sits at 6965.70 angstrom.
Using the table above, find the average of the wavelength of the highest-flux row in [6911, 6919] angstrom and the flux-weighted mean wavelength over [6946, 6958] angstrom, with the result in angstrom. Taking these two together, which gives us 6934.8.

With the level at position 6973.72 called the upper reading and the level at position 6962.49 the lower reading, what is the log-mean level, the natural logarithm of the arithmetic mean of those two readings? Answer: 2.21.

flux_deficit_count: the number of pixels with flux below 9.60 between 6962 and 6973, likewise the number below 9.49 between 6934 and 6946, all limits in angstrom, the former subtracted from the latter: -3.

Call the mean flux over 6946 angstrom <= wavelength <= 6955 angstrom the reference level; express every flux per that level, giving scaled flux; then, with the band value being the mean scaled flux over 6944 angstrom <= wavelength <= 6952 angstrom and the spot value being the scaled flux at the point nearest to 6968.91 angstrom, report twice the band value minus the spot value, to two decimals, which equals 0.98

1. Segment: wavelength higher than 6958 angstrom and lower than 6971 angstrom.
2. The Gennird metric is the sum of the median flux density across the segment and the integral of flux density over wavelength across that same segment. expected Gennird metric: 129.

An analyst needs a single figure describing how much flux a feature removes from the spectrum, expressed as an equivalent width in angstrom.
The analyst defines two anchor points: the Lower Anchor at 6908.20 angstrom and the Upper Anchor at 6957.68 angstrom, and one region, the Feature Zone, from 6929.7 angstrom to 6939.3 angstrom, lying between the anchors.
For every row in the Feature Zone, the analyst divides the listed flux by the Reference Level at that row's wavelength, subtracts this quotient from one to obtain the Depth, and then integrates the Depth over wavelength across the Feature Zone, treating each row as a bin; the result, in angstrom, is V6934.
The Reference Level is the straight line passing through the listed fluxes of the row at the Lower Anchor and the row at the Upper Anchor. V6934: -0.91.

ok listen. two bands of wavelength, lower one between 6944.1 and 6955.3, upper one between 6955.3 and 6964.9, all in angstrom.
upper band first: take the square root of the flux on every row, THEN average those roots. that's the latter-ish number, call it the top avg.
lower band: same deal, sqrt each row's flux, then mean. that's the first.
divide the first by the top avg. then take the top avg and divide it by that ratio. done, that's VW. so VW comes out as 2.85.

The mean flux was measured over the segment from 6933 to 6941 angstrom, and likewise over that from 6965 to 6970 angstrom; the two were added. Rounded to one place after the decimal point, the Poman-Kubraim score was 19.5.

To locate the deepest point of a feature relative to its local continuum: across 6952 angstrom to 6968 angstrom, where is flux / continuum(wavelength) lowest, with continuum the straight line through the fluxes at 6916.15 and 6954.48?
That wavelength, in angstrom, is 6956.08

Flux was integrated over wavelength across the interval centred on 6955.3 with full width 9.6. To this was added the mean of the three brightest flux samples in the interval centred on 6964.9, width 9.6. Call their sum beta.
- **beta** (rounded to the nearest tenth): 90.9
